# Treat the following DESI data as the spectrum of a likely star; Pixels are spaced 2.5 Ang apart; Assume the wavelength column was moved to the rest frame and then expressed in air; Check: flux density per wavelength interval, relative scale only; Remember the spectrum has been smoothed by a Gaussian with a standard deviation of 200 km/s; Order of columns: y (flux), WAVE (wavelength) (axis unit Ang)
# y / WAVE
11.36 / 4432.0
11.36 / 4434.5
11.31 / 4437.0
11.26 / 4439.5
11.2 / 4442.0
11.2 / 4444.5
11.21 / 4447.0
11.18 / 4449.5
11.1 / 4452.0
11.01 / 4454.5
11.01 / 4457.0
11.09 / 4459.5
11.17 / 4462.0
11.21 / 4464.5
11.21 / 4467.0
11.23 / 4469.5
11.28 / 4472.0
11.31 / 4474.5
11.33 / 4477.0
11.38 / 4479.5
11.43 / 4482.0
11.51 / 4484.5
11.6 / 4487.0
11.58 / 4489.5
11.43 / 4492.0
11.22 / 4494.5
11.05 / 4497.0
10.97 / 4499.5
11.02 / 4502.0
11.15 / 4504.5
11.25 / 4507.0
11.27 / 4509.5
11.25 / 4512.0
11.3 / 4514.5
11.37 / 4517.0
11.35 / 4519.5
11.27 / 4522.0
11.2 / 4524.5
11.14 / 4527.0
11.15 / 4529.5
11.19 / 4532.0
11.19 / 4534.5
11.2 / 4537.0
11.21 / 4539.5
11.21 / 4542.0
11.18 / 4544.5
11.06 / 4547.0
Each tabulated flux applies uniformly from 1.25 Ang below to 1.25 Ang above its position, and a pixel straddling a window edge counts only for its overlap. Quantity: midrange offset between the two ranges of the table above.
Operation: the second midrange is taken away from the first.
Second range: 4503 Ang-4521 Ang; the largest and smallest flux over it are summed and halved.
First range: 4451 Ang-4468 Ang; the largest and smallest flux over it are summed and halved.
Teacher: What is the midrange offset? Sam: -0.15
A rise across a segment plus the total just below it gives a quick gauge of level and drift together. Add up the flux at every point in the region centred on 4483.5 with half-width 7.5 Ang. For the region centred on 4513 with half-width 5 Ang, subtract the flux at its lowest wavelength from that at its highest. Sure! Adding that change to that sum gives 69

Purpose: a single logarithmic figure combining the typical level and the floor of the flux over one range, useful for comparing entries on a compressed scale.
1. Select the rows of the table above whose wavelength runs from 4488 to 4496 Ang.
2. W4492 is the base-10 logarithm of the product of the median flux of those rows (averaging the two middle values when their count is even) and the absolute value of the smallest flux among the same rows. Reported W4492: 2.11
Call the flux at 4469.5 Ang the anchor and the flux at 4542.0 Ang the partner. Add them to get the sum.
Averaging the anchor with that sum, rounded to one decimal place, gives 16.8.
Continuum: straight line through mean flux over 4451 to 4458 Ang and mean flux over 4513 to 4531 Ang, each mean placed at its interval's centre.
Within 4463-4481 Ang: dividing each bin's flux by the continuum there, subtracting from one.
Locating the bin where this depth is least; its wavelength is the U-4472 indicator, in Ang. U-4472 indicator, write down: 4479.5 Ang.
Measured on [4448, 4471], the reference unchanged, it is 4449.5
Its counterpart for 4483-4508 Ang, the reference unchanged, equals 4487.0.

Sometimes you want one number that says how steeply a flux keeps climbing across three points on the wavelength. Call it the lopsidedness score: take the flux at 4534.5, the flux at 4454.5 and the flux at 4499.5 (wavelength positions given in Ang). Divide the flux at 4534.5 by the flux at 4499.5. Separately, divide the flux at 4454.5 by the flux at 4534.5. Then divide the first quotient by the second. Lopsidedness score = 1.04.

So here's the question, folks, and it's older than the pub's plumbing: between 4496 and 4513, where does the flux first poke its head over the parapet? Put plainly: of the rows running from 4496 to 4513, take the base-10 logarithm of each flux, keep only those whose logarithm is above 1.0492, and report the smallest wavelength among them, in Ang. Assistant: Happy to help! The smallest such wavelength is 4507.0 Ang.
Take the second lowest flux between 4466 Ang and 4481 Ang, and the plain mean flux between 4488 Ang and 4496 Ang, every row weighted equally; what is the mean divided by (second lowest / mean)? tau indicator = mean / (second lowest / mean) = 11.6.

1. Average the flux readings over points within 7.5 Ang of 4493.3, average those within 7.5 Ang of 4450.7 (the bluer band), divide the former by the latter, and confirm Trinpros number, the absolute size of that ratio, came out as 1.017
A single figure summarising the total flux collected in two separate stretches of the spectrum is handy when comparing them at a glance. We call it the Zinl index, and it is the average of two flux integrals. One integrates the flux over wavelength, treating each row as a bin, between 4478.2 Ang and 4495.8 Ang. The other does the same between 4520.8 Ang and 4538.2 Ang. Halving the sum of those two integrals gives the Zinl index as 198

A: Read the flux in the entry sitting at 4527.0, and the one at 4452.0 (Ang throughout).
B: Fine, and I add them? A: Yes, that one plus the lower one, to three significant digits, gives 22.2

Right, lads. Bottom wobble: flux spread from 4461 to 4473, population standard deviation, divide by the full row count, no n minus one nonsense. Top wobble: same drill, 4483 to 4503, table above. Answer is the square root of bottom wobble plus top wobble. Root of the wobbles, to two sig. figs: 0.53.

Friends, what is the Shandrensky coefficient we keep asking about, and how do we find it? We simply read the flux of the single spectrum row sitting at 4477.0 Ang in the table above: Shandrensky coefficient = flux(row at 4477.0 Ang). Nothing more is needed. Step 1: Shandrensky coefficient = 11.33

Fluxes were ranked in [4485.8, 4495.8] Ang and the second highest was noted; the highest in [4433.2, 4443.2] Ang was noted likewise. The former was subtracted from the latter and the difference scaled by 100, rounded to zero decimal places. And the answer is -22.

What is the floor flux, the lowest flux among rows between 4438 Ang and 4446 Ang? 11.2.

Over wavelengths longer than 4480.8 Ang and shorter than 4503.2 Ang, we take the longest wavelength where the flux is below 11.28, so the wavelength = 4502.0 Ang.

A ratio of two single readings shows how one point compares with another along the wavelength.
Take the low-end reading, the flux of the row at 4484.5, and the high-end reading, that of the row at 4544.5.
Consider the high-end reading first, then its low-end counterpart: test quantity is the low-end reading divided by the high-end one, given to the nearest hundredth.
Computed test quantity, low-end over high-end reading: 1.03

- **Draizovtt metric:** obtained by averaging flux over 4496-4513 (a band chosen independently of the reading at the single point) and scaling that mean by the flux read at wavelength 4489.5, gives 129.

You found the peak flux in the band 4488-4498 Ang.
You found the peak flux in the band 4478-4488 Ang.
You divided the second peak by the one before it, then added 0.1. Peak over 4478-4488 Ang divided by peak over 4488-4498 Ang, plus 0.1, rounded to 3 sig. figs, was 1.10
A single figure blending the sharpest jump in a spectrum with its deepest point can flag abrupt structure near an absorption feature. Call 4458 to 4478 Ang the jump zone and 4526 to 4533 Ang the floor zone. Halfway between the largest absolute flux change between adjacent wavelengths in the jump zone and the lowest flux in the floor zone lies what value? 5.61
